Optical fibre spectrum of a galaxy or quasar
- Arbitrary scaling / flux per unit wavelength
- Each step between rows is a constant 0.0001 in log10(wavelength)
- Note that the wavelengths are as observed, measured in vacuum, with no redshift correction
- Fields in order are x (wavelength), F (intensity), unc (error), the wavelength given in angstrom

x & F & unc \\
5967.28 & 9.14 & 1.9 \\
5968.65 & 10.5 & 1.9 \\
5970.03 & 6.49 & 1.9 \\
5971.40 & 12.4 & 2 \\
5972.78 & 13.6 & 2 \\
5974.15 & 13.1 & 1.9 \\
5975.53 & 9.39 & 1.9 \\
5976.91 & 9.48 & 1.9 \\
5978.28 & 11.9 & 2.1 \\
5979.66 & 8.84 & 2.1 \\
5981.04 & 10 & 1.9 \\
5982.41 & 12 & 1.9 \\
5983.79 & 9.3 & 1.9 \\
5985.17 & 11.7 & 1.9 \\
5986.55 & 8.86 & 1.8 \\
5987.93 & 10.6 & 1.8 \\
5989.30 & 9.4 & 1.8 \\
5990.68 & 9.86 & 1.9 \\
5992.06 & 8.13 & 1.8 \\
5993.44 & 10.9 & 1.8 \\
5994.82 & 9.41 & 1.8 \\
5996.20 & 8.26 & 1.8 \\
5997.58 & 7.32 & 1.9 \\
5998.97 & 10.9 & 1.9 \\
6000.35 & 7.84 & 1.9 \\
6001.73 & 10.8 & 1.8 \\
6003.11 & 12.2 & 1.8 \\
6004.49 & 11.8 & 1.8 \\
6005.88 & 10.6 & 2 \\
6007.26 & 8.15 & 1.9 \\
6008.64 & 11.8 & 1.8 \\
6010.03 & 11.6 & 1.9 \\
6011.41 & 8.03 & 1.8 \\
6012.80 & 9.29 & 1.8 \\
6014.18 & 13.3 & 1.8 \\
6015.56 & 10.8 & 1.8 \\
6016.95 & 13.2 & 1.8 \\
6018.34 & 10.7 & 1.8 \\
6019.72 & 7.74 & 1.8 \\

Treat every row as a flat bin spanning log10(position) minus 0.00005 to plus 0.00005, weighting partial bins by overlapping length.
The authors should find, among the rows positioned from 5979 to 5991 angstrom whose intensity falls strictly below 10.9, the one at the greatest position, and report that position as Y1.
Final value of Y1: 5990.68 angstrom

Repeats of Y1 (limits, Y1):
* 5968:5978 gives 5976.91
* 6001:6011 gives 6007.26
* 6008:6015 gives 6012.80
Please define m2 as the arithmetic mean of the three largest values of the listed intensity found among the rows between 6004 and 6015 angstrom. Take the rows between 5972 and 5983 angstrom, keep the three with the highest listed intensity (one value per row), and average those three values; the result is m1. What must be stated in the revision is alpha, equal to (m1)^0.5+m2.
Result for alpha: 15.9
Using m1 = 12.9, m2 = 12.3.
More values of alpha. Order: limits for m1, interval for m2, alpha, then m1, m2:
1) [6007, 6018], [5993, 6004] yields 14.9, 12.8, 11.3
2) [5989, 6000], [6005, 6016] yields 15.5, 10.6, 12.2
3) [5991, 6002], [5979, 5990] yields 14.7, 10.9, 11.4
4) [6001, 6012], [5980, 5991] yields 14.9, 11.9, 11.4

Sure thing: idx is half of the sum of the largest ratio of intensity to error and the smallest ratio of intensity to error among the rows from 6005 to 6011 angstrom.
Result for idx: 5.4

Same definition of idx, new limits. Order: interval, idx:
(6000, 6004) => 5.5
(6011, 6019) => 5.9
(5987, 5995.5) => 5.3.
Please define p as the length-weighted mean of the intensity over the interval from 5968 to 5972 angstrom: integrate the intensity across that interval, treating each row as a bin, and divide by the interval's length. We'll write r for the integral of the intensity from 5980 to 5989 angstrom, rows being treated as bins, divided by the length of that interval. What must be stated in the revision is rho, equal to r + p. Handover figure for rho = 20.0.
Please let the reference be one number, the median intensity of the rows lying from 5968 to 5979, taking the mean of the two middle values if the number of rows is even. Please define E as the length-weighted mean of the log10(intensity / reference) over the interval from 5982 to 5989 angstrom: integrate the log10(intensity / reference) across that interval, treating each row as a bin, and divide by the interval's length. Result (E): -0.036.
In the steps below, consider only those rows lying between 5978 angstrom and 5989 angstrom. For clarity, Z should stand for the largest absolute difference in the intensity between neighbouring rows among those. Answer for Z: 3.06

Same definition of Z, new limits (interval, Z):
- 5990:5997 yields 2.77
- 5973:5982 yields 3.71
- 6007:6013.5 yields 3.65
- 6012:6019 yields 4.01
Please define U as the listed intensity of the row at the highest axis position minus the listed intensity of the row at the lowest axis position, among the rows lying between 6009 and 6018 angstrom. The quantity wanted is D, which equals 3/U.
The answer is 2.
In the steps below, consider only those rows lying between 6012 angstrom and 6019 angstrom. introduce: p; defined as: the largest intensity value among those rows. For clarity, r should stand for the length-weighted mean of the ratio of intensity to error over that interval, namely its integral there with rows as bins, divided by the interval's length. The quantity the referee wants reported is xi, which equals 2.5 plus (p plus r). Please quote 22.1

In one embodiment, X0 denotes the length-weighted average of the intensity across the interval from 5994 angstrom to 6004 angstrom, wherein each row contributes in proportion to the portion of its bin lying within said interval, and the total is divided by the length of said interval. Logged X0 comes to 9.6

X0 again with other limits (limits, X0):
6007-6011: 10.6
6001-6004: 11.5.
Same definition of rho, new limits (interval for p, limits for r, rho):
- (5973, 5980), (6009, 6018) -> 21.9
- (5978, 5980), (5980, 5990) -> 20.5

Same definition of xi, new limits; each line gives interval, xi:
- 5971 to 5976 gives 22.4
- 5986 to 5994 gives 18.7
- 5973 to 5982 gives 21.0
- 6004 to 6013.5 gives 19.8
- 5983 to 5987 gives 19.6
